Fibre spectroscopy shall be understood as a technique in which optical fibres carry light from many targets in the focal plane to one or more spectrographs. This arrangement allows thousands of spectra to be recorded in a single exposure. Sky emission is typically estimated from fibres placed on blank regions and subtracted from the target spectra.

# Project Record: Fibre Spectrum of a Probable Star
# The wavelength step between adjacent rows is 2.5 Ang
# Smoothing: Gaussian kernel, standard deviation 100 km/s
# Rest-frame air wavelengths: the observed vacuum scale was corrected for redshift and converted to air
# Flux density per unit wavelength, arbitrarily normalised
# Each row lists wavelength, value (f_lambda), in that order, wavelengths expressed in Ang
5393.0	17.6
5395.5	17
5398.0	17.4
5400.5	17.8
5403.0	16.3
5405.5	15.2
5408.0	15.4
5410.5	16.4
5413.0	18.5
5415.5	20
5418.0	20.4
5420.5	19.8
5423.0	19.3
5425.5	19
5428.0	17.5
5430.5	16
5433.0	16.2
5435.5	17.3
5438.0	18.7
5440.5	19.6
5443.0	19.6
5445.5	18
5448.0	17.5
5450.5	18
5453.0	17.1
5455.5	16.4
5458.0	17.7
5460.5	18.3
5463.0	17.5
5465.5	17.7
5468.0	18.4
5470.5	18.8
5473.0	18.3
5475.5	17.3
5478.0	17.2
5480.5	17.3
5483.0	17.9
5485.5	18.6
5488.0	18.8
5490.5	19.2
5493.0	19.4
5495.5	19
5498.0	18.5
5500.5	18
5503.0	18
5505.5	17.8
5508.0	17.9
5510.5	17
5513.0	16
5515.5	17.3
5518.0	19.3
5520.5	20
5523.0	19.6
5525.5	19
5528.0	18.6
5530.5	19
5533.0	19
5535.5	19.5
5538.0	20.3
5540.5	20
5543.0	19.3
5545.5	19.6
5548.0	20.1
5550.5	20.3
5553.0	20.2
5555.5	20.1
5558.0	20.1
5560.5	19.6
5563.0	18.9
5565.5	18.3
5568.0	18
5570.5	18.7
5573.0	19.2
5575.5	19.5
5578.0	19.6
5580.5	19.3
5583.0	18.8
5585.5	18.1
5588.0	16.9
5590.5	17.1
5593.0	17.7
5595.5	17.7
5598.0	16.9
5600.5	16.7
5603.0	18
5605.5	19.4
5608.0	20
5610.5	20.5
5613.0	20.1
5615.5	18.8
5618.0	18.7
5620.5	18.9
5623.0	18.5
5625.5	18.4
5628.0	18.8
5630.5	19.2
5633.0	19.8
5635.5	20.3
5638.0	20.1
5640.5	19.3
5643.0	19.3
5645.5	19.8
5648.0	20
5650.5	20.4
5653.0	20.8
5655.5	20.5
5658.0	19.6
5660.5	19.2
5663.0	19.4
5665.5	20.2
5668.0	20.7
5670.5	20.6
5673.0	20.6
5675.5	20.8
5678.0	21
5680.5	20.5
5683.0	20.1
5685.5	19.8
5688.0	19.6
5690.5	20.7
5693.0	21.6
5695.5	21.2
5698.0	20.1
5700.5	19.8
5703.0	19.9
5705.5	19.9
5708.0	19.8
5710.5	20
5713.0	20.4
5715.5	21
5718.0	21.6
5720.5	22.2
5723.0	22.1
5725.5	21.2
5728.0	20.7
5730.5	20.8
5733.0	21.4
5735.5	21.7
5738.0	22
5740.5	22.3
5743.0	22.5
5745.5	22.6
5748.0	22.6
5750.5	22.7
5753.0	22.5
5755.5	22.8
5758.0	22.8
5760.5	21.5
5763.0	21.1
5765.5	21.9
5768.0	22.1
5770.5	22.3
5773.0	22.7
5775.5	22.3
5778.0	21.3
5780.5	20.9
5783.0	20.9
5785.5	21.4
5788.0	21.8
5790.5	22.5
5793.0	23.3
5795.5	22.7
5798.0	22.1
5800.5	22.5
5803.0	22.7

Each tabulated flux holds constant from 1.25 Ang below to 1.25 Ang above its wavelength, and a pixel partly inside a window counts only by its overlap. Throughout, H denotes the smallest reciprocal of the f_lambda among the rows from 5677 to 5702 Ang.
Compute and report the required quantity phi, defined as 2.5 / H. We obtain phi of 54.0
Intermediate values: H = 0.0463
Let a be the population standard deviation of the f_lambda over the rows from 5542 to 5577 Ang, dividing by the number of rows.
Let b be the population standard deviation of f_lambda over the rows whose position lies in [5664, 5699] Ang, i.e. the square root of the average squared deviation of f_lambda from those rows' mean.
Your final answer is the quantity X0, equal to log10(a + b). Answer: 0.09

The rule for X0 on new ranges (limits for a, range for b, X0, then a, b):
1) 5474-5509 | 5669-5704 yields 0.10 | 0.693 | 0.57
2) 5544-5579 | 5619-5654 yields 0.15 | 0.706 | 0.71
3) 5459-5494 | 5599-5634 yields 0.21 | 0.698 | 0.94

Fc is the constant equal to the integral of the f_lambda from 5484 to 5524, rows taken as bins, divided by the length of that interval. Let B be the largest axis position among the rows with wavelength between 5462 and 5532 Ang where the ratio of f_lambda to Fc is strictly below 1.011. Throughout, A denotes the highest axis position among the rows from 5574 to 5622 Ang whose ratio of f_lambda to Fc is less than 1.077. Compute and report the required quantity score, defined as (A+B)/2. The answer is 5568.0 Ang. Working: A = 5620.5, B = 5515.5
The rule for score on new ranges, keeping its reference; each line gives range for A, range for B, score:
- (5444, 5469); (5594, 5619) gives 5535.5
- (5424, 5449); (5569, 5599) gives 5523.0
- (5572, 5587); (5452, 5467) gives 5525.5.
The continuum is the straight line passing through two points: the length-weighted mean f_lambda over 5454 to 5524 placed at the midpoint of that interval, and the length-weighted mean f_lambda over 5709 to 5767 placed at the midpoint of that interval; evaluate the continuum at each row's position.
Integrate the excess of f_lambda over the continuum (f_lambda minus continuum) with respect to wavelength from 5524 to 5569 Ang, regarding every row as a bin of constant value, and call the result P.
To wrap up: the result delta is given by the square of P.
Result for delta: 508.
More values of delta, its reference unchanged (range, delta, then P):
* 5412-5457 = 1866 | 43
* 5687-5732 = 785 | -28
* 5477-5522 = 9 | -3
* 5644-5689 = 516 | -23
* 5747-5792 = 82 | -9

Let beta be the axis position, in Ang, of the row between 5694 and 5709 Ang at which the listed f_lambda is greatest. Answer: 5695.5 Ang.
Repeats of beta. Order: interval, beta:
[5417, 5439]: 5418.0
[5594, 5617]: 5610.5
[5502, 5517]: 5503.0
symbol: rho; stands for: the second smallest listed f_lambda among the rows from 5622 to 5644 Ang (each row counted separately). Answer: 18.5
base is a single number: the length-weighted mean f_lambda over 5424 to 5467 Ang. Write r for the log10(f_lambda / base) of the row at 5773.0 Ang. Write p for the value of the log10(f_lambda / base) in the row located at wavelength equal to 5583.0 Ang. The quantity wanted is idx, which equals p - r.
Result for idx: -0.082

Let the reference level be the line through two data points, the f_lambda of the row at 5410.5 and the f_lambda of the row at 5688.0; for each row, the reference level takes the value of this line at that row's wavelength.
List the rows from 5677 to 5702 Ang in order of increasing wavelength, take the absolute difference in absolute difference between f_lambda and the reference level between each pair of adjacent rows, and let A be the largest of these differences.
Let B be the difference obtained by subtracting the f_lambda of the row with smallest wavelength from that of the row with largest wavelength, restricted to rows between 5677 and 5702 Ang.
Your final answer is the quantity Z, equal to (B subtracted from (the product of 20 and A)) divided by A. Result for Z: 21.1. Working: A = 1.13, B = -1.20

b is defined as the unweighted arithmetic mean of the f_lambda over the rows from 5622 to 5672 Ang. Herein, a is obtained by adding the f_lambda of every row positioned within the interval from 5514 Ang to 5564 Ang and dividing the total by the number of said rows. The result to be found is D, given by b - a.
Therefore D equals 0.3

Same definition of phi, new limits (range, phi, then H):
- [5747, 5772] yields 57.0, 0.0439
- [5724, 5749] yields 56.5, 0.0442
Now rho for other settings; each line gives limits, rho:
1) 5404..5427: 15.4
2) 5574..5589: 18.1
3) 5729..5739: 21.4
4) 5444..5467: 17.1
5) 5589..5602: 16.9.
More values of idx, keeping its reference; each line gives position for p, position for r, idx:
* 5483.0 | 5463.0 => 0.010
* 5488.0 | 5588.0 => 0.046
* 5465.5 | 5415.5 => -0.053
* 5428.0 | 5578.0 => -0.049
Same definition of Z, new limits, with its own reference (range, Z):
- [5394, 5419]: 18.4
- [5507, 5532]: 19.2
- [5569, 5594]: 20.8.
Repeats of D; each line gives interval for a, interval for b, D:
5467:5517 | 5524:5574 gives 1.4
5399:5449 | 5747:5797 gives 4.2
